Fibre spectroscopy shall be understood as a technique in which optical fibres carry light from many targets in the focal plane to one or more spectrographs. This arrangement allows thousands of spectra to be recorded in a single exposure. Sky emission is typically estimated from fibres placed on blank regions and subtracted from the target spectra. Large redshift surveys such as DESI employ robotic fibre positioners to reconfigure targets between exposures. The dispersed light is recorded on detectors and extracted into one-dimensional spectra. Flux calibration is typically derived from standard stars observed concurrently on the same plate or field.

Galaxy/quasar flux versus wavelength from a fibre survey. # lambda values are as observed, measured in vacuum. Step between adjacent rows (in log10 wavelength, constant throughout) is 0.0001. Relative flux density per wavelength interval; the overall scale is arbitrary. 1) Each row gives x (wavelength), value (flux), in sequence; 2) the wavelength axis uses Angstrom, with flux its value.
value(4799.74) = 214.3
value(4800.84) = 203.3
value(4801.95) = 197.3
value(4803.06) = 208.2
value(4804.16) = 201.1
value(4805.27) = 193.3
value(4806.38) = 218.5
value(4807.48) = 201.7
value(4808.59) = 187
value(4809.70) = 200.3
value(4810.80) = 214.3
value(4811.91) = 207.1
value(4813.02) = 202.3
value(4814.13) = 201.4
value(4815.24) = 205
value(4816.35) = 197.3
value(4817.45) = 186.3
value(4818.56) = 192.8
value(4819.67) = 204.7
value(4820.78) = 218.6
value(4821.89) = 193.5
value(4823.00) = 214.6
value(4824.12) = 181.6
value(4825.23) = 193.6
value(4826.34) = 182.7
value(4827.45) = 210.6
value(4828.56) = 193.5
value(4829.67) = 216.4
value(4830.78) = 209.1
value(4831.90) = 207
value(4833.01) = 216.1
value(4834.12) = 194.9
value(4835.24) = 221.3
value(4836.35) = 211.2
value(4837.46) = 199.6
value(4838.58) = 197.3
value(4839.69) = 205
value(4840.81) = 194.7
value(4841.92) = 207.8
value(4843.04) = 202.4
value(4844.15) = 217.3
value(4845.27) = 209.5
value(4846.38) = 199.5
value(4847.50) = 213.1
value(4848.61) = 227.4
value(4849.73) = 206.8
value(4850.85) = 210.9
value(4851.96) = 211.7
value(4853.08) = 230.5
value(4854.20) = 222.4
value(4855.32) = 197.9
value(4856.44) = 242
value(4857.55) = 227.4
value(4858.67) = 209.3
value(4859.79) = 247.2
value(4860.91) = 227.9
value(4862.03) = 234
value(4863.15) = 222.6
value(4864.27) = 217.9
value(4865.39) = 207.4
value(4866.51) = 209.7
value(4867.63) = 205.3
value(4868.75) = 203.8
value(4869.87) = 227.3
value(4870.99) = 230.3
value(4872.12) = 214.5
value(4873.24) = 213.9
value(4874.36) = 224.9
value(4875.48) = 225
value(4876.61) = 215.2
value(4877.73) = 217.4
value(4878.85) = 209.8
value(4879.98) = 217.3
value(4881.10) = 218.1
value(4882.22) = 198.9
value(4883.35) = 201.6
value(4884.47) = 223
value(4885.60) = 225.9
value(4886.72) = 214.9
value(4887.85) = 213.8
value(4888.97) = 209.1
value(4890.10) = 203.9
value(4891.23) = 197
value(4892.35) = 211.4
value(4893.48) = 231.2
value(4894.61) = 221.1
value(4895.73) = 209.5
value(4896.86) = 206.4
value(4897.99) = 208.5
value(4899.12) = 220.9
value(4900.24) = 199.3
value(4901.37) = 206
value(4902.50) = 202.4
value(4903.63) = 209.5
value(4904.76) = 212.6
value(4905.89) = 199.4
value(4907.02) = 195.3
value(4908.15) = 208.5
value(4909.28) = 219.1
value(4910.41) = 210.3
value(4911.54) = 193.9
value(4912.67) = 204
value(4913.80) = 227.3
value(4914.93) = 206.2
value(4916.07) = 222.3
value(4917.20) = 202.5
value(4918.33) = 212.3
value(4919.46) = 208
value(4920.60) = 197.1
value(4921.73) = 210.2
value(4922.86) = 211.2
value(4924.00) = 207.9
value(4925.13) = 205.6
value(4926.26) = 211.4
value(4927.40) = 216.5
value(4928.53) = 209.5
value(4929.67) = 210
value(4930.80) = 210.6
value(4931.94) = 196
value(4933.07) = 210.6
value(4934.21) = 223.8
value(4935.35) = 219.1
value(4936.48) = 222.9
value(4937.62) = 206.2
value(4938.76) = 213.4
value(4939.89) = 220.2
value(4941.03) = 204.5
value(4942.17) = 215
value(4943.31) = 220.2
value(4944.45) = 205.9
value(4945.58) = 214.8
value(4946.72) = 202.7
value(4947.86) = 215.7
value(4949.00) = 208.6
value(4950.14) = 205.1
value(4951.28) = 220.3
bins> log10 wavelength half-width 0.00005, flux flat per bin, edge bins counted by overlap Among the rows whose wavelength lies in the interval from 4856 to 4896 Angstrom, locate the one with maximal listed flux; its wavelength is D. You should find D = 4859.79 Angstrom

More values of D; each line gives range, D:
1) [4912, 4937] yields 4913.80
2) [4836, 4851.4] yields 4848.61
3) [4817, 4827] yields 4820.78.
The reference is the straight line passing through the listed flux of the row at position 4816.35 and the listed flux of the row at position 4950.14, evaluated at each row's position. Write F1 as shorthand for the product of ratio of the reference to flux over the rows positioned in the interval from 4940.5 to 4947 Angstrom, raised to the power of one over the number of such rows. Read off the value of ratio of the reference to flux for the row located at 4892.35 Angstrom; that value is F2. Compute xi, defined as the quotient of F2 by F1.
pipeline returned 0.98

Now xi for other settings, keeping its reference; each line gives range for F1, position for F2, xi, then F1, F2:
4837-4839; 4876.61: 0.93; 1.00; 0.93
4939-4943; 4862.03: 0.89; 0.96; 0.85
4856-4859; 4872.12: 1.06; 0.88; 0.93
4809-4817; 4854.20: 0.93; 0.97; 0.90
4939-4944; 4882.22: 1.06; 0.95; 1.01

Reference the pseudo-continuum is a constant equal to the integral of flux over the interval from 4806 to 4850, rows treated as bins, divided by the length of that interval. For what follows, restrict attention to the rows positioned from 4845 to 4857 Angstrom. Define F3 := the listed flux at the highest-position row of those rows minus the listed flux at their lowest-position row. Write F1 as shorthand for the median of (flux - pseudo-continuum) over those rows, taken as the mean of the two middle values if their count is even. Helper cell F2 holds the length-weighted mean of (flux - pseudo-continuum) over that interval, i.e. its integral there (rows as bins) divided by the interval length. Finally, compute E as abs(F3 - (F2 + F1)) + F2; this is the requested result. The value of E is 25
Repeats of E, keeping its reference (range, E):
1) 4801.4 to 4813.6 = 7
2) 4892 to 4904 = 22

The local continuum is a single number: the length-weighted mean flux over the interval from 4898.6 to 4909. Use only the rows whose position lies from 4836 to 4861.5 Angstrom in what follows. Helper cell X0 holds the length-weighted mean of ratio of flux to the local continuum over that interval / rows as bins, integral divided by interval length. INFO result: 1.037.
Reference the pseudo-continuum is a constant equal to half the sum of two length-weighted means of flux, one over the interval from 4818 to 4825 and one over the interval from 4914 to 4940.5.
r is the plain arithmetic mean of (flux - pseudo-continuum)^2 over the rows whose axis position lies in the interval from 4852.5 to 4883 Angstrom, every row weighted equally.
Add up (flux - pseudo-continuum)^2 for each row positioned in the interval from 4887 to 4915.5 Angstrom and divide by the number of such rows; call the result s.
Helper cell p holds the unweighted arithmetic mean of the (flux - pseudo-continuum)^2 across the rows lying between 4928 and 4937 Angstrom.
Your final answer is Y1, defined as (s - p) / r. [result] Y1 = 0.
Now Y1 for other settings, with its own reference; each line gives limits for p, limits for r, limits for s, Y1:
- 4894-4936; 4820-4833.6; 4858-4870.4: 2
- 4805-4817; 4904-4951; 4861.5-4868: 2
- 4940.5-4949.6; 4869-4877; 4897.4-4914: 0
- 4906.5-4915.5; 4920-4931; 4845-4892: 4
